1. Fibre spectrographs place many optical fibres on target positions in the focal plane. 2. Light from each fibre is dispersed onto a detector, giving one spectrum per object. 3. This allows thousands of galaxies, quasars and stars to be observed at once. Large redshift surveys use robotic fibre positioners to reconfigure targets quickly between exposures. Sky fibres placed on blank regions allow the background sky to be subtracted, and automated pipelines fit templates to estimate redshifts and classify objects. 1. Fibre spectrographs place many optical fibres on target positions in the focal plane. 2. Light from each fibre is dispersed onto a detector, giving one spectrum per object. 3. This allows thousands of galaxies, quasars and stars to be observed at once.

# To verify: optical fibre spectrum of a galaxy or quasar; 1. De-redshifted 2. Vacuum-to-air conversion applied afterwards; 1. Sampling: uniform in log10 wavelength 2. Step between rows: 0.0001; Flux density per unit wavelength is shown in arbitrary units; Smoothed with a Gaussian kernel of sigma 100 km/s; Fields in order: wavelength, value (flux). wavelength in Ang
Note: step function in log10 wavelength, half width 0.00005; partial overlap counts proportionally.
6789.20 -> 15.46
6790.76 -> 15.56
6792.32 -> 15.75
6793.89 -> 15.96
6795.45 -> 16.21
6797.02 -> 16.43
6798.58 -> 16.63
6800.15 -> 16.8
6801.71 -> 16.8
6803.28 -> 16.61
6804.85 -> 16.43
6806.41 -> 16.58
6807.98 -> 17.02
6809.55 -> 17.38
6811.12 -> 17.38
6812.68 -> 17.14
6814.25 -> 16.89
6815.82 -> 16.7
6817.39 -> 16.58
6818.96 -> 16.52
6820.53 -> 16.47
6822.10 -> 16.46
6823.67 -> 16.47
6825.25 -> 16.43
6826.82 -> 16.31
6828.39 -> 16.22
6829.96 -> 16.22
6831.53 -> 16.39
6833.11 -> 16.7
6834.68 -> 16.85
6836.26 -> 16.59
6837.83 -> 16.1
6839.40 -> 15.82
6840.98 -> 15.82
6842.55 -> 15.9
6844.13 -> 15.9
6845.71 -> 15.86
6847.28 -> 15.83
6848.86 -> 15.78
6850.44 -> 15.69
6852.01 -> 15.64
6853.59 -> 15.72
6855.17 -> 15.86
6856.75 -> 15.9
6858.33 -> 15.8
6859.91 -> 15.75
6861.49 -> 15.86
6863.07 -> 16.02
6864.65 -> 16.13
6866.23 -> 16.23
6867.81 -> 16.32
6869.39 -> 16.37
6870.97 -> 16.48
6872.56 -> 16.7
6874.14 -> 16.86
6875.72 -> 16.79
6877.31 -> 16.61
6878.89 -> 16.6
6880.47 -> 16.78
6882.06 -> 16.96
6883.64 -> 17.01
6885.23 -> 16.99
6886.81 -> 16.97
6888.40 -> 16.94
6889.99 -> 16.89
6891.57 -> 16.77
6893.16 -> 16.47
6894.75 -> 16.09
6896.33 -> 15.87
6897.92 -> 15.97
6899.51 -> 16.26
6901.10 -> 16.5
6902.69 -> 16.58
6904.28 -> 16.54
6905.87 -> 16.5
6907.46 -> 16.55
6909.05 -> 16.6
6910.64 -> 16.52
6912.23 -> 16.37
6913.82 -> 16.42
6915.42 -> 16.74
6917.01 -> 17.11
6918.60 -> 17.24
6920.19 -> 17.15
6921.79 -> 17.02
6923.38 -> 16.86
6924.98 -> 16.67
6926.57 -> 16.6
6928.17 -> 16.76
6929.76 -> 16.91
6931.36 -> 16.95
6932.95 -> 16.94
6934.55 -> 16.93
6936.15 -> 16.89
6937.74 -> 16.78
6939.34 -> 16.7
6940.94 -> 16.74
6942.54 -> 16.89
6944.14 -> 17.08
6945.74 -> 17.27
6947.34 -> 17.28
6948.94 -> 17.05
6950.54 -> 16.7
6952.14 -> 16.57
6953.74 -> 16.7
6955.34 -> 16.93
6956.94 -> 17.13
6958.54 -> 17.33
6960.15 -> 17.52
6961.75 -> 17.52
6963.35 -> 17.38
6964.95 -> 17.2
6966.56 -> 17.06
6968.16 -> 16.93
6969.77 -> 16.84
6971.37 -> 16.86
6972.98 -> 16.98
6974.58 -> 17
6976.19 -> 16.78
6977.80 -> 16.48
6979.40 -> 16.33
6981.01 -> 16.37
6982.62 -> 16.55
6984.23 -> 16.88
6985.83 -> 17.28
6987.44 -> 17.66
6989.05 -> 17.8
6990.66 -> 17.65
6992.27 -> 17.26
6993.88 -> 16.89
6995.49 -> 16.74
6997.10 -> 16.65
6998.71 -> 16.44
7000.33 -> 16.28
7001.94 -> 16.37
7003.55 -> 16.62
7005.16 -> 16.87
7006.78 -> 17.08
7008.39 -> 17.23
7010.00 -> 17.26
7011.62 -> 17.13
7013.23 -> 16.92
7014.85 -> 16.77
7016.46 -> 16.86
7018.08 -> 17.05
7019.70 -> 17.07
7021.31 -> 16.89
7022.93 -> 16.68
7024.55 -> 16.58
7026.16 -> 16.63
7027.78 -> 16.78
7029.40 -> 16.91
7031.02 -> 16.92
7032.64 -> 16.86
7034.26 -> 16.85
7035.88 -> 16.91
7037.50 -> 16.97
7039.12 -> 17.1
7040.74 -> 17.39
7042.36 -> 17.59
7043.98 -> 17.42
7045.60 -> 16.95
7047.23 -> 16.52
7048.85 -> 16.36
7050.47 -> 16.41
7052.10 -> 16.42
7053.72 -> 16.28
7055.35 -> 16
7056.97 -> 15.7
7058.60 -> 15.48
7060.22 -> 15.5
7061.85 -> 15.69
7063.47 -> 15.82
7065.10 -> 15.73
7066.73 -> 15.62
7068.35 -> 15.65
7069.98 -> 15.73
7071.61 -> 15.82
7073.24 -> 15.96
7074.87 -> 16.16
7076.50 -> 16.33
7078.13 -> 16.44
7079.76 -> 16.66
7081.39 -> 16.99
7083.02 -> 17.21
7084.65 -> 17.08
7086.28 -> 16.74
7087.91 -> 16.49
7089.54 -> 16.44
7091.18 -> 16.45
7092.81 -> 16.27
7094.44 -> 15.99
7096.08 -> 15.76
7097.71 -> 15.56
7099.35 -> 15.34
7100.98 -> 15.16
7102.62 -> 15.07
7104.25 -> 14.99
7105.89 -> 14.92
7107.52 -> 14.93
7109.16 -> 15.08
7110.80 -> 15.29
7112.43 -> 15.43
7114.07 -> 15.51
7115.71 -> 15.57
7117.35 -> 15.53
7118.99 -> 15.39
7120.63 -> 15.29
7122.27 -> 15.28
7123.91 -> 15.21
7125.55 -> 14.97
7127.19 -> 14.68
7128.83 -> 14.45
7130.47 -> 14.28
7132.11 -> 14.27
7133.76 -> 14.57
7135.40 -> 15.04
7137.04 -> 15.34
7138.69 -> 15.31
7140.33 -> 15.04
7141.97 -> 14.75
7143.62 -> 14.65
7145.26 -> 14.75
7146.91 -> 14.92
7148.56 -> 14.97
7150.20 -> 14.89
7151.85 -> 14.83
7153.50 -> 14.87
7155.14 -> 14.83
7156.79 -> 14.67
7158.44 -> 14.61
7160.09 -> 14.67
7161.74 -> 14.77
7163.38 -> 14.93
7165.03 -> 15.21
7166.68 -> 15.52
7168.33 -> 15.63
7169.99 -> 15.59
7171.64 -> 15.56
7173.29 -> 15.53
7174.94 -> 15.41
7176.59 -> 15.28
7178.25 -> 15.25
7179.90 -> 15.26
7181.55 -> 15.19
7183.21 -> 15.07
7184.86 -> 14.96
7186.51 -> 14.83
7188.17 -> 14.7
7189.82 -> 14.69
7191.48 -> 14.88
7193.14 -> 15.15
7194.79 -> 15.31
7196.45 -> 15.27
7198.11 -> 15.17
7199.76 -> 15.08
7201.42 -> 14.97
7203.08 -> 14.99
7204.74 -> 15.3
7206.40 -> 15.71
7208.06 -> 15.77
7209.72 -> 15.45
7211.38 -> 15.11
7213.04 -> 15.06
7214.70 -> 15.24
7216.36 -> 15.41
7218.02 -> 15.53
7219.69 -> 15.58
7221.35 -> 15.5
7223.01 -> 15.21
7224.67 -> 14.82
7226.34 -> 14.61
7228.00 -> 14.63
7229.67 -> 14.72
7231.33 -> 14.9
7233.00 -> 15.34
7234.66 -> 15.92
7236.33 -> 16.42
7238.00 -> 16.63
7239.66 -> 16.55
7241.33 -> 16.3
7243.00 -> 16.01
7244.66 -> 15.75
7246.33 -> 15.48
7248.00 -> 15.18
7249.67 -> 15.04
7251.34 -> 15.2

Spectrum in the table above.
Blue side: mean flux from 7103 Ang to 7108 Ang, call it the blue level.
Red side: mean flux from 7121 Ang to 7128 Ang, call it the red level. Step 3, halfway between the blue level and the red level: 15.0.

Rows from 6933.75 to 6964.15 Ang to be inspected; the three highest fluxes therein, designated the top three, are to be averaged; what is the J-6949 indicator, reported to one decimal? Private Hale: 17.5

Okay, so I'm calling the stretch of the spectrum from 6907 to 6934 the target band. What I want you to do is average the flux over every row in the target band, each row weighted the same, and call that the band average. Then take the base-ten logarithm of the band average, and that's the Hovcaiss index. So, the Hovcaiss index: 1.23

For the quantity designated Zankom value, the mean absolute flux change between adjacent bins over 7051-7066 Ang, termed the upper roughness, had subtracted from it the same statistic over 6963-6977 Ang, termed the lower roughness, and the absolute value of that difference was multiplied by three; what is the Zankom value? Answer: 0.17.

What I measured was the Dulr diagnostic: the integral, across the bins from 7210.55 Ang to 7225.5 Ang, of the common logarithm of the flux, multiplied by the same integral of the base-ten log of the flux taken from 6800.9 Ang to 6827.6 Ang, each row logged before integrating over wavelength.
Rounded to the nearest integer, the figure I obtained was 578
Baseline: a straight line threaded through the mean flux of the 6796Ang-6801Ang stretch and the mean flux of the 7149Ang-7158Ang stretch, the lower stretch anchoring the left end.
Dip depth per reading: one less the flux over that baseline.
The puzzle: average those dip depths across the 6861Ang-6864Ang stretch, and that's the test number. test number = 0.02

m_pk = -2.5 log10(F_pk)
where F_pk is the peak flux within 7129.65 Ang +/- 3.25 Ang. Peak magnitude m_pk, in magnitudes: -2.92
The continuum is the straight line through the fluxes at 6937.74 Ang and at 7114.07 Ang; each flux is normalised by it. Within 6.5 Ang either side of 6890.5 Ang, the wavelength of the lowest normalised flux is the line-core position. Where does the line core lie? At 6896.33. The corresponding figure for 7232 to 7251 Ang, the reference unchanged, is 7249.67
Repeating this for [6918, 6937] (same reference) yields 6926.57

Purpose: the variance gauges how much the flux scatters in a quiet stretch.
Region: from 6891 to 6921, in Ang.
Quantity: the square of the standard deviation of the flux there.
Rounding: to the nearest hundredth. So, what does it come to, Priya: 0.13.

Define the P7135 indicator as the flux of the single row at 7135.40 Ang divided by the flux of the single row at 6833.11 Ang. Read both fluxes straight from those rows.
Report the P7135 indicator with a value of 0.901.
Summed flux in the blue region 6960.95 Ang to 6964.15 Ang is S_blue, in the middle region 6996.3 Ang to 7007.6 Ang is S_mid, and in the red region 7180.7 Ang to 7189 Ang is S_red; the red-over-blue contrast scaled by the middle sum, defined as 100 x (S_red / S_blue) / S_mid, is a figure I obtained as 1.8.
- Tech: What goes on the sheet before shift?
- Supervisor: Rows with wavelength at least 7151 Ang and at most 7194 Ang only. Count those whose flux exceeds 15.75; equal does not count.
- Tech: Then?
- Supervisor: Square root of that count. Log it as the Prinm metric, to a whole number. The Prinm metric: 0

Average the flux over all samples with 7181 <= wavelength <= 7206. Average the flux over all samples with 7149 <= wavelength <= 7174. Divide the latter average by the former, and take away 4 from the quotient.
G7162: -3.00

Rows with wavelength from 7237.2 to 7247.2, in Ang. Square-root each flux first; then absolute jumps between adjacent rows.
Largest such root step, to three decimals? 0.036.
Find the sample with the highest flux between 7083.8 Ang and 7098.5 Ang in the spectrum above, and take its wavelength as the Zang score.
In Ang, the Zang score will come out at 7084.65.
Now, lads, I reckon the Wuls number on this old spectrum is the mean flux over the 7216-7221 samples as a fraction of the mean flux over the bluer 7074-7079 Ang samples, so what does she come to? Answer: 0.95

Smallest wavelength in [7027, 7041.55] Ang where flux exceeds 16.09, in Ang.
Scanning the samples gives 7027.78 Ang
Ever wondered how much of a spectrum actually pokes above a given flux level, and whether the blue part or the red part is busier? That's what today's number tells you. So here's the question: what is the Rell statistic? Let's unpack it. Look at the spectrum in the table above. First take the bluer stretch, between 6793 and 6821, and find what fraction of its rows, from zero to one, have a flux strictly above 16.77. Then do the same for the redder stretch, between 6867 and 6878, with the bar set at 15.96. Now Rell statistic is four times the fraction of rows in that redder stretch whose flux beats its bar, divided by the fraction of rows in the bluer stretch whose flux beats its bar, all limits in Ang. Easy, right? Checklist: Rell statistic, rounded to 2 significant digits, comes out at 10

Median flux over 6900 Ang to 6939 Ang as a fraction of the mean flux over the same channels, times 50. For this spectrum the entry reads 50.0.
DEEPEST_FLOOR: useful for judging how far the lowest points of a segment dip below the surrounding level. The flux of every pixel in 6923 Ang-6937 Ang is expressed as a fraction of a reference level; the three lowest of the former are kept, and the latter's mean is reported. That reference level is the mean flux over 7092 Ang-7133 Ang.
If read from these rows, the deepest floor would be 1.10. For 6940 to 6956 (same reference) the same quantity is 1.10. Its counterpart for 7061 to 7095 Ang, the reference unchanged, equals 1.03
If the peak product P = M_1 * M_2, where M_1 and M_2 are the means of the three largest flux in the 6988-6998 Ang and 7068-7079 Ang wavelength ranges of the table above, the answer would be 287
